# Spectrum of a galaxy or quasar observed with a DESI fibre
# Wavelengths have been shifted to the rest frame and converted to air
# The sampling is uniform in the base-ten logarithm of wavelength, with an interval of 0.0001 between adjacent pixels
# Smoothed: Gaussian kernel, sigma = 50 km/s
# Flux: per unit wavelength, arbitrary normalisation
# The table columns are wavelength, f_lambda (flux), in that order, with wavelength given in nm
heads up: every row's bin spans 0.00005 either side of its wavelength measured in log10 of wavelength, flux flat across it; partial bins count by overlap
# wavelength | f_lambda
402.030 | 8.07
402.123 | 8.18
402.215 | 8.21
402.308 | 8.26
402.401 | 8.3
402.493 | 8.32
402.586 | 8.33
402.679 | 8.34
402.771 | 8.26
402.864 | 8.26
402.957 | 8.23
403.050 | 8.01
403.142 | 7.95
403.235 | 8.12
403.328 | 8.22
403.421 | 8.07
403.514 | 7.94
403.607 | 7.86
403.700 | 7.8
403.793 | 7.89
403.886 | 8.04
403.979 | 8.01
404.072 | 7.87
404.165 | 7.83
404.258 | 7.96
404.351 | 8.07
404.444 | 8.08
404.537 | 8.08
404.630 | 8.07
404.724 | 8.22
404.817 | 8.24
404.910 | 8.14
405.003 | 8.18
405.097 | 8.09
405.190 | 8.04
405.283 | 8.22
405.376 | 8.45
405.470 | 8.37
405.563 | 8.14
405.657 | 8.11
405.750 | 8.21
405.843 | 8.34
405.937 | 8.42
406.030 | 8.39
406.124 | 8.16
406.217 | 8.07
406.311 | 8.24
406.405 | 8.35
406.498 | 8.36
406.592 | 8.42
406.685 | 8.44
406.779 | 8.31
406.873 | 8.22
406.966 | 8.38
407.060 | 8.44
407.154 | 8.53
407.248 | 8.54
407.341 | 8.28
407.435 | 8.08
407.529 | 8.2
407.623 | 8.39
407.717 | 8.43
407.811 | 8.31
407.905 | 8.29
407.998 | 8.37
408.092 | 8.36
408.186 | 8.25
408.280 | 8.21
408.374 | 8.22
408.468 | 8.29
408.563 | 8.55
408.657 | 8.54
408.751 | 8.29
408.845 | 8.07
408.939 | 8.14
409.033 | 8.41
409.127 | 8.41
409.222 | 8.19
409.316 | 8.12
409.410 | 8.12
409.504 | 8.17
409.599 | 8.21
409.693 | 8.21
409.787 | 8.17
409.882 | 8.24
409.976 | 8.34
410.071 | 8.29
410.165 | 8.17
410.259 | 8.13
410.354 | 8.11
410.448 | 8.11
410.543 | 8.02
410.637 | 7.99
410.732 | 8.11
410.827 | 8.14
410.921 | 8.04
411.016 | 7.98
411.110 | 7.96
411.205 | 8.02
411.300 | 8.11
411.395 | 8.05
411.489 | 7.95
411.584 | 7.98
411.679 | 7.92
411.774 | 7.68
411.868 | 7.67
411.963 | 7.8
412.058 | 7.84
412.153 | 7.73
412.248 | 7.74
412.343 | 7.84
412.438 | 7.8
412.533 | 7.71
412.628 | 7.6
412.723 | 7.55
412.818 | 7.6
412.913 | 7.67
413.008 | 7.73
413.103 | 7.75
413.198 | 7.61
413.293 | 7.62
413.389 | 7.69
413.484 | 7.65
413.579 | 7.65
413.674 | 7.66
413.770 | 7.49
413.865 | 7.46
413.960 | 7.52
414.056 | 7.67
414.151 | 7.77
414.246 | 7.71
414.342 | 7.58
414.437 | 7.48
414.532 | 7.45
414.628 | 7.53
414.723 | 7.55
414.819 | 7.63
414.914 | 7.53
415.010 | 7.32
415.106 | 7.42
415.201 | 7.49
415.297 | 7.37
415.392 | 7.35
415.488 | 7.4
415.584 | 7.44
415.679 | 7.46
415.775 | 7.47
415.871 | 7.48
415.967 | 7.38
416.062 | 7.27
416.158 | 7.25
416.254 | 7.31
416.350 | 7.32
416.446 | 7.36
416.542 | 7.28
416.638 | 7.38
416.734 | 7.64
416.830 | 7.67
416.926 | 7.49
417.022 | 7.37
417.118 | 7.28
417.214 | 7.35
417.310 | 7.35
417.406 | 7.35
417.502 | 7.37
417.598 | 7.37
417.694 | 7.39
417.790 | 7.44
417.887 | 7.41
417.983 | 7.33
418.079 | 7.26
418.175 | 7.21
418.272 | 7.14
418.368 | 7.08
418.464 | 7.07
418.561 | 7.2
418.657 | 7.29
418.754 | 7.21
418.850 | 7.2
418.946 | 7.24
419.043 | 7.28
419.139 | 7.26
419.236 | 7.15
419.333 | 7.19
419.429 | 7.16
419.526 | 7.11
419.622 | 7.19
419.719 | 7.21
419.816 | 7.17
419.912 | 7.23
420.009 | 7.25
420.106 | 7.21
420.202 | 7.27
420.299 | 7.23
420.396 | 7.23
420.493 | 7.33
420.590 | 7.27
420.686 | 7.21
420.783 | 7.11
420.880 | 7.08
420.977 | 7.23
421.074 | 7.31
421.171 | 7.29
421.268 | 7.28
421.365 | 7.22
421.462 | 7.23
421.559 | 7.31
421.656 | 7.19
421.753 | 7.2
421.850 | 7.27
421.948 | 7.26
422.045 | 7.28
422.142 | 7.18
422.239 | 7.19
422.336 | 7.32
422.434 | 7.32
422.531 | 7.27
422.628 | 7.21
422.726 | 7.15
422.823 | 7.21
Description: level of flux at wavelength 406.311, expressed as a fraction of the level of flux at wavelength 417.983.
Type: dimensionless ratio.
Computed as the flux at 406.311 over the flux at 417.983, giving 1.12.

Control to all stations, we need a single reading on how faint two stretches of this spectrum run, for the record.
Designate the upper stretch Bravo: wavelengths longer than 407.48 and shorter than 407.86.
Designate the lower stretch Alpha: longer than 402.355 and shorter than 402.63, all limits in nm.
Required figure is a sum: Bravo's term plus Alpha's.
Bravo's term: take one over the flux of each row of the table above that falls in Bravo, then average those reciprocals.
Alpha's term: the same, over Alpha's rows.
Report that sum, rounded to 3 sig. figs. 0.240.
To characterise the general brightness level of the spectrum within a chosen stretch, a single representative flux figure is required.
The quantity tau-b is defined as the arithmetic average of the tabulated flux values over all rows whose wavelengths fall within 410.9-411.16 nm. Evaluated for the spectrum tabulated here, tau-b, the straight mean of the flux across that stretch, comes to 8.0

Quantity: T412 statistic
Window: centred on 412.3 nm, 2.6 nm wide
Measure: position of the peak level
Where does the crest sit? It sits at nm 411.300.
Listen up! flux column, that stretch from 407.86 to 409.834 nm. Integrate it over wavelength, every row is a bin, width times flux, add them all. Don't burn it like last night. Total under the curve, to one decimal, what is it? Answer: 16.3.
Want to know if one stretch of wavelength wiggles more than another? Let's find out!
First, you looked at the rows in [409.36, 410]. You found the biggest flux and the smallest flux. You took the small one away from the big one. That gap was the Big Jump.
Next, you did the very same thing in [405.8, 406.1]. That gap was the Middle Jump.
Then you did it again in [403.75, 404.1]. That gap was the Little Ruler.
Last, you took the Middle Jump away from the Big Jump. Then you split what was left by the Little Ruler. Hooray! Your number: 0.82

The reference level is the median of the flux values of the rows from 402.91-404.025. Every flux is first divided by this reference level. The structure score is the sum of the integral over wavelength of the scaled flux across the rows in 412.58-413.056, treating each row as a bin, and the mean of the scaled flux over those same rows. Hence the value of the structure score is 1.41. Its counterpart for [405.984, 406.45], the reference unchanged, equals 1.51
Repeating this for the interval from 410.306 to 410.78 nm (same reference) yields 1.48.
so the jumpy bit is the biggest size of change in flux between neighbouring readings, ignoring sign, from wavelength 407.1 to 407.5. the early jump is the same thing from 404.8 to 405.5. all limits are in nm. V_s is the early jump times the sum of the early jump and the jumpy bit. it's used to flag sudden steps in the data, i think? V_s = 0.11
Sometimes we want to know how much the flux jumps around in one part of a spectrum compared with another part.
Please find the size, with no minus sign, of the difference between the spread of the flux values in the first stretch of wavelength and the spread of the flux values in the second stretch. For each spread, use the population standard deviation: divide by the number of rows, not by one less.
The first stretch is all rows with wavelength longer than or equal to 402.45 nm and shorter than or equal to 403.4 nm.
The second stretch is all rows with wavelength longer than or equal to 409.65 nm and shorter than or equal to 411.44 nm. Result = 0.026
